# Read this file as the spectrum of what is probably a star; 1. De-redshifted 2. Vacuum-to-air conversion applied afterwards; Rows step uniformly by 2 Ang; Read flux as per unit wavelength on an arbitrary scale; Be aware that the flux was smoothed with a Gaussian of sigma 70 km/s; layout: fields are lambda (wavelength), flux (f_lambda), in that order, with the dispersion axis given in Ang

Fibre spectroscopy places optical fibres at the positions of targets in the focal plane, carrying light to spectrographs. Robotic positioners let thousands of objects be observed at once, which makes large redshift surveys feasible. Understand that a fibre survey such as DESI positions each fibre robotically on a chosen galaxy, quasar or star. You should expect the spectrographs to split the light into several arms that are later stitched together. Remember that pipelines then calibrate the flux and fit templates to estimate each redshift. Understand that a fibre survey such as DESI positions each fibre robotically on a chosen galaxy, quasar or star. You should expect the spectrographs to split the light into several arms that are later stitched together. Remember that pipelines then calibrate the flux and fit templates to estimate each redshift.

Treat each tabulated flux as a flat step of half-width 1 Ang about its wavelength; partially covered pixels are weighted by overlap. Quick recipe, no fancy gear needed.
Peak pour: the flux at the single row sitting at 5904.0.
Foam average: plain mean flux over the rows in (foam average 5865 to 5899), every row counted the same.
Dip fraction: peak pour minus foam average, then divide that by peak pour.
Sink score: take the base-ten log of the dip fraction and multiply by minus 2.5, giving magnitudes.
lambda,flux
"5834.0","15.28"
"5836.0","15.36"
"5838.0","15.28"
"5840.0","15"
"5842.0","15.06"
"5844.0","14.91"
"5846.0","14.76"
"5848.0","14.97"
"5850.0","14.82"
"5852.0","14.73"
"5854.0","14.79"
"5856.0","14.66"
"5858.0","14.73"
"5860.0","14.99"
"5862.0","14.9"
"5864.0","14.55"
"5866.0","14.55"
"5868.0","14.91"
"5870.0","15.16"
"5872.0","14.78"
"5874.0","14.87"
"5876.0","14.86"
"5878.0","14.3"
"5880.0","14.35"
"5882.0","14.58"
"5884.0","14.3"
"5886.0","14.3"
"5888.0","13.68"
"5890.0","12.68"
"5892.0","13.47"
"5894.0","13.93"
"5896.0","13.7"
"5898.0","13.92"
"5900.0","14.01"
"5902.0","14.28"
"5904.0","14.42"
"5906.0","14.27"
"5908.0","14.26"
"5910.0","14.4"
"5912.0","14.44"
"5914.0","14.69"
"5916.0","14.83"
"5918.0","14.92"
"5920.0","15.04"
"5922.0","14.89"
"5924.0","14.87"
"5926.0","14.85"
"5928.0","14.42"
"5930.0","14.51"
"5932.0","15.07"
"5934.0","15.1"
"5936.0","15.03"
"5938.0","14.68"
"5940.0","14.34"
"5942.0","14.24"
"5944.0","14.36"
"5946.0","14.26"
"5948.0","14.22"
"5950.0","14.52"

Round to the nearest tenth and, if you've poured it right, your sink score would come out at 4.9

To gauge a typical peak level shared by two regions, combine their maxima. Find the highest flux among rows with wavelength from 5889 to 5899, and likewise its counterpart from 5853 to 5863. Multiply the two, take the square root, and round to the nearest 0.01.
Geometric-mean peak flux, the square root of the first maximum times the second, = 14.45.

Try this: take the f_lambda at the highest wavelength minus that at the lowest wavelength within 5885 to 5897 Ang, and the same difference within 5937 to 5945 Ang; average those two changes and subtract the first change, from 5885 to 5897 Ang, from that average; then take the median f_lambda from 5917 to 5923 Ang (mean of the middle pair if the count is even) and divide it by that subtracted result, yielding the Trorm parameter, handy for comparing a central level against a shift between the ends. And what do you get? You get 107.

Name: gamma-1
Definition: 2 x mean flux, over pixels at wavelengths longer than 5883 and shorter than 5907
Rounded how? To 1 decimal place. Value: 27.8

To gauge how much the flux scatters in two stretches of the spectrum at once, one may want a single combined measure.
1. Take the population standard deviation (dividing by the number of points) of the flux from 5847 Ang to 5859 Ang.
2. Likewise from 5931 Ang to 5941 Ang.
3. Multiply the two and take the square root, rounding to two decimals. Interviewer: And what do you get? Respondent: 0.17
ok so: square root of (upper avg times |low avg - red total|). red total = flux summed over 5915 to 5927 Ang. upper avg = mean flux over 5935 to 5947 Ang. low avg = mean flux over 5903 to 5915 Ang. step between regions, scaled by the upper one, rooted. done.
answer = 33.0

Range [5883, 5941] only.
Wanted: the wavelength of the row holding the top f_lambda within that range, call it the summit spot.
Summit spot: 5934.0 Ang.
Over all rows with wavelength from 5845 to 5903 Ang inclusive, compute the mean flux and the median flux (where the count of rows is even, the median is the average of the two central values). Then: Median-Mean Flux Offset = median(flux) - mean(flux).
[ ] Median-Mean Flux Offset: 0.15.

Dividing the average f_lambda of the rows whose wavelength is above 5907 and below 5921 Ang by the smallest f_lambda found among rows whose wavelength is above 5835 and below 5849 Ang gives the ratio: 0.99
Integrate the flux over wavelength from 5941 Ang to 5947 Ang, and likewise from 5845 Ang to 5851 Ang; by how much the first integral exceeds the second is -3.4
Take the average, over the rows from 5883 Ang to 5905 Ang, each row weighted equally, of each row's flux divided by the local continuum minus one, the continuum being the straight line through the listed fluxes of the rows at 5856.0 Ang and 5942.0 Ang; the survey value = -0.041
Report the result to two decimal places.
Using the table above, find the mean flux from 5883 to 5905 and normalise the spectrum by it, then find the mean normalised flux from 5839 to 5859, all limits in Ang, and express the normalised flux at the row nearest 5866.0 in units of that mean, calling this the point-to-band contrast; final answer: 0.98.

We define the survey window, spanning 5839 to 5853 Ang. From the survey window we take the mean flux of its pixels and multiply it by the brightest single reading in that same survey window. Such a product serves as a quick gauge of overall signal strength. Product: 224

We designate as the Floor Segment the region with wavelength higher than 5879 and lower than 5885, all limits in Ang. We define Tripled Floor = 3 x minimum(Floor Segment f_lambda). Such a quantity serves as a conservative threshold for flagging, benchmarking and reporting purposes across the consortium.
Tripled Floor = 42.9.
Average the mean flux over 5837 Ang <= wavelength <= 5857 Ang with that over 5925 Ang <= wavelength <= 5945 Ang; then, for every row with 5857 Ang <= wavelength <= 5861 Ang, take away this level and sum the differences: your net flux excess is 0.2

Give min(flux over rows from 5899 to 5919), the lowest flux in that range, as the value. 14.01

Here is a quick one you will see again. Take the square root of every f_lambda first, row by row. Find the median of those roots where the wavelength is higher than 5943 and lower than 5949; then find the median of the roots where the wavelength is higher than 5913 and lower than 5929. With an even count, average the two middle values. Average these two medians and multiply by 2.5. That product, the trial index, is 9.539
